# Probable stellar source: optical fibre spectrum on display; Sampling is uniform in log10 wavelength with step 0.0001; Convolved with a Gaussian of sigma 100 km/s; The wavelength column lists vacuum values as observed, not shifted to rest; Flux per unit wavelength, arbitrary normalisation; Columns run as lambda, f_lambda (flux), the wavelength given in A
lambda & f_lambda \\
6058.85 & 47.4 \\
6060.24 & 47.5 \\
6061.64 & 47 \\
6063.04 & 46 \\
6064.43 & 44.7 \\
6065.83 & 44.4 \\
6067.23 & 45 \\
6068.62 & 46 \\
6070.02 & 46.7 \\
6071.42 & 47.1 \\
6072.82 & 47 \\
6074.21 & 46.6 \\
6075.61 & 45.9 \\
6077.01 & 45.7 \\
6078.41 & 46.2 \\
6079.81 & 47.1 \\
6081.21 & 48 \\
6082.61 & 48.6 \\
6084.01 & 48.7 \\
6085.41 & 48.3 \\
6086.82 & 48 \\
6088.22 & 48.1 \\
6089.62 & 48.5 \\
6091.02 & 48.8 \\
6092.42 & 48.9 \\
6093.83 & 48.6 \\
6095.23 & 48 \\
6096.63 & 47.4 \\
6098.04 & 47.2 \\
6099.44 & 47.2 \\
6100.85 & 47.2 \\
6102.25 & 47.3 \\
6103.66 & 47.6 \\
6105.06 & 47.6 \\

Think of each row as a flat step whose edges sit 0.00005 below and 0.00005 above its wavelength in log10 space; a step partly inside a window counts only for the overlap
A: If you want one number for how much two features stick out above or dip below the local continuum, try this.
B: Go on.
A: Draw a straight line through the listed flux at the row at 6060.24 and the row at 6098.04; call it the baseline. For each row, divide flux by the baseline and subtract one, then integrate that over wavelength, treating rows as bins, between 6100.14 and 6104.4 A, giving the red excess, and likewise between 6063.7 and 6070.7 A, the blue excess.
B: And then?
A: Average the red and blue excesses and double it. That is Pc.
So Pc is -0.29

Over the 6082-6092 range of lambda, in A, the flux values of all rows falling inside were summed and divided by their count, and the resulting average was 48.4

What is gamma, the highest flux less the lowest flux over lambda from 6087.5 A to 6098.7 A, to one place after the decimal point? 1.7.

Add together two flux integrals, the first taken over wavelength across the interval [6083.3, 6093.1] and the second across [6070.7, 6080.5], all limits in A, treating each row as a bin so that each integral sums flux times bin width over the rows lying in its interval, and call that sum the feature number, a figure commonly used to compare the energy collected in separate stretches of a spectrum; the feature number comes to 931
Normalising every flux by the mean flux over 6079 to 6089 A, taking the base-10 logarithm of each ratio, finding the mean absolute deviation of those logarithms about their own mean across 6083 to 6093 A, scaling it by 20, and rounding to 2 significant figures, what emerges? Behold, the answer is 0.052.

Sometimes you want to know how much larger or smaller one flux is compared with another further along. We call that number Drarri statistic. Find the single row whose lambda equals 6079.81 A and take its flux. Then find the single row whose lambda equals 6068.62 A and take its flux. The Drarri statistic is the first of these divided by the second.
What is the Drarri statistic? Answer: 1.024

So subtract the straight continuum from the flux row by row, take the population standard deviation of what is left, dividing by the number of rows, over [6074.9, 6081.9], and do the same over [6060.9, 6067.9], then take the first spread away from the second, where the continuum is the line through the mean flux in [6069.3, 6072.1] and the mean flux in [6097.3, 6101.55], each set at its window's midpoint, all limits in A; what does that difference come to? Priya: 0.1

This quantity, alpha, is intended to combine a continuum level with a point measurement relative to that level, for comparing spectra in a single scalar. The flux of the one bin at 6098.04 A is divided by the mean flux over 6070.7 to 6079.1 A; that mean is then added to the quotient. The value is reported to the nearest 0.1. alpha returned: 47.4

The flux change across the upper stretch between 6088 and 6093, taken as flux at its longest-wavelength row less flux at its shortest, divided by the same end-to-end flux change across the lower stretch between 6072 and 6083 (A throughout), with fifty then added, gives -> 50.5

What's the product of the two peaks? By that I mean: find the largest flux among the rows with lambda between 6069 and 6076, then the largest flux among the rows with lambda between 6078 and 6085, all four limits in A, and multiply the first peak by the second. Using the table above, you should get 2294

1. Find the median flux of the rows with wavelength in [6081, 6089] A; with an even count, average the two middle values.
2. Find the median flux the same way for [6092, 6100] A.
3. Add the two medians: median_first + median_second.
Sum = 95.9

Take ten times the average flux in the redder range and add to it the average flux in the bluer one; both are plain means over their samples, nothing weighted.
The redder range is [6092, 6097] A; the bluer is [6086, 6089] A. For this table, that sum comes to 530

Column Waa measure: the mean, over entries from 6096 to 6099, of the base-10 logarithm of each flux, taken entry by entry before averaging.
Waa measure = 1.67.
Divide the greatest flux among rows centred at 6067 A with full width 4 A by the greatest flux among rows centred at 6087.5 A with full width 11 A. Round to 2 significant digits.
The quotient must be 0.94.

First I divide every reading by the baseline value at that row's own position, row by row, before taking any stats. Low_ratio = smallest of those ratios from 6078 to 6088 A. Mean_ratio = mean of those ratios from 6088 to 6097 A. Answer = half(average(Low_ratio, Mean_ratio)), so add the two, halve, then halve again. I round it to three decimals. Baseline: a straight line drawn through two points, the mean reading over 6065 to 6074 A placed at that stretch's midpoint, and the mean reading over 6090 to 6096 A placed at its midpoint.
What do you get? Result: 0.495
